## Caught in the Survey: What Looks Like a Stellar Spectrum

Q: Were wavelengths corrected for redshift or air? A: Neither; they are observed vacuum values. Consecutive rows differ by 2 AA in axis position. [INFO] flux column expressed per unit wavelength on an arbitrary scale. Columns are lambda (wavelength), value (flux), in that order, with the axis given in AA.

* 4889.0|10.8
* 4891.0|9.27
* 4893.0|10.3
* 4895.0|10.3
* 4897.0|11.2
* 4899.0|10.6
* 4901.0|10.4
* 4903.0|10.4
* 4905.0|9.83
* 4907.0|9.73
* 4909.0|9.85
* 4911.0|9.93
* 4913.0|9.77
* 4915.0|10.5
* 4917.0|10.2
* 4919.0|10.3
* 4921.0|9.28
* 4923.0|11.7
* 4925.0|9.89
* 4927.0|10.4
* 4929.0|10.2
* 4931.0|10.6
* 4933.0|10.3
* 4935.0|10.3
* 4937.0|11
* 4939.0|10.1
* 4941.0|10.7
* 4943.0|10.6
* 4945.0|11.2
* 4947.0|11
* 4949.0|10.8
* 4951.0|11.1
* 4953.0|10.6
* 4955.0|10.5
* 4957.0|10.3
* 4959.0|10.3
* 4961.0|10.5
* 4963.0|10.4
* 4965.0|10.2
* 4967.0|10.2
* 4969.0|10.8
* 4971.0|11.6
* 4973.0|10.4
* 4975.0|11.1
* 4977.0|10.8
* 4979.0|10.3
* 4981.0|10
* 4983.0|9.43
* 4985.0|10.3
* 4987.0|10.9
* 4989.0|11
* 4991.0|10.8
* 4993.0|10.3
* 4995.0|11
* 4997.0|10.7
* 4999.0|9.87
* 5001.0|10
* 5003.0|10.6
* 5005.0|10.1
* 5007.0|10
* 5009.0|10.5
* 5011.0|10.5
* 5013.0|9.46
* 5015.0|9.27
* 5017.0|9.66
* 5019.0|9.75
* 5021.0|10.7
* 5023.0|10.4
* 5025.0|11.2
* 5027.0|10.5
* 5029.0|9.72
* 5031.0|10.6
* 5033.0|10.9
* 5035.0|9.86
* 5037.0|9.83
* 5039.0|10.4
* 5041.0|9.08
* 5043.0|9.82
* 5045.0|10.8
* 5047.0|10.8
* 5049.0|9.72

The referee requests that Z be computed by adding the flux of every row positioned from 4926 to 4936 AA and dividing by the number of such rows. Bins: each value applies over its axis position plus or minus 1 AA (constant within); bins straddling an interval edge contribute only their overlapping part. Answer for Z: 10.4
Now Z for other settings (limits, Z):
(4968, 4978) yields 10.9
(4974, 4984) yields 10.3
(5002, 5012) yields 10.3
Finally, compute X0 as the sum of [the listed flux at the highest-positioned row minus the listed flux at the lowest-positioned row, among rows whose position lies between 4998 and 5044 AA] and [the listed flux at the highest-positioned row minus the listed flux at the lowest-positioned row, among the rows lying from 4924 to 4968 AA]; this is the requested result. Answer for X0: 0.3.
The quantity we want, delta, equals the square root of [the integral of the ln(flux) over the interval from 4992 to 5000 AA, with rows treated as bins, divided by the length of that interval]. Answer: 1.53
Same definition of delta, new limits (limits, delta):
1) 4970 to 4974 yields 1.55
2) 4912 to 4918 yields 1.52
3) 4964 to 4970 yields 1.53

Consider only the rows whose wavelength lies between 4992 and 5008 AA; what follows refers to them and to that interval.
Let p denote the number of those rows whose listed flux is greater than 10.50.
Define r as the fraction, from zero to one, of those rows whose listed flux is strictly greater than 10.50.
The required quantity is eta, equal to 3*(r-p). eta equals -7.9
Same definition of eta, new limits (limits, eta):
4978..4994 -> -7.9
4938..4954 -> -18.4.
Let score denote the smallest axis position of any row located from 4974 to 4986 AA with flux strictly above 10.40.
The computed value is 4975.0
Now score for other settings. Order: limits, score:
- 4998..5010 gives 5003.0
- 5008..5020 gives 5009.0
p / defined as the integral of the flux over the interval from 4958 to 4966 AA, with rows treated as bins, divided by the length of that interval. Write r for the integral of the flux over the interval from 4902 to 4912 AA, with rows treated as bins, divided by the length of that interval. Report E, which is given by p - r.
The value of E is 0.40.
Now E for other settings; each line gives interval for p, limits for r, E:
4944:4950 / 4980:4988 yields 0.84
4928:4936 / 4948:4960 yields -0.25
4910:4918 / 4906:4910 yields 0.31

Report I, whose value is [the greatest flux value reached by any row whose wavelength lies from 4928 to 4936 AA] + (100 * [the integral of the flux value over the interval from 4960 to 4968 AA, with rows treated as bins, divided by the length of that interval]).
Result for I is 1043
